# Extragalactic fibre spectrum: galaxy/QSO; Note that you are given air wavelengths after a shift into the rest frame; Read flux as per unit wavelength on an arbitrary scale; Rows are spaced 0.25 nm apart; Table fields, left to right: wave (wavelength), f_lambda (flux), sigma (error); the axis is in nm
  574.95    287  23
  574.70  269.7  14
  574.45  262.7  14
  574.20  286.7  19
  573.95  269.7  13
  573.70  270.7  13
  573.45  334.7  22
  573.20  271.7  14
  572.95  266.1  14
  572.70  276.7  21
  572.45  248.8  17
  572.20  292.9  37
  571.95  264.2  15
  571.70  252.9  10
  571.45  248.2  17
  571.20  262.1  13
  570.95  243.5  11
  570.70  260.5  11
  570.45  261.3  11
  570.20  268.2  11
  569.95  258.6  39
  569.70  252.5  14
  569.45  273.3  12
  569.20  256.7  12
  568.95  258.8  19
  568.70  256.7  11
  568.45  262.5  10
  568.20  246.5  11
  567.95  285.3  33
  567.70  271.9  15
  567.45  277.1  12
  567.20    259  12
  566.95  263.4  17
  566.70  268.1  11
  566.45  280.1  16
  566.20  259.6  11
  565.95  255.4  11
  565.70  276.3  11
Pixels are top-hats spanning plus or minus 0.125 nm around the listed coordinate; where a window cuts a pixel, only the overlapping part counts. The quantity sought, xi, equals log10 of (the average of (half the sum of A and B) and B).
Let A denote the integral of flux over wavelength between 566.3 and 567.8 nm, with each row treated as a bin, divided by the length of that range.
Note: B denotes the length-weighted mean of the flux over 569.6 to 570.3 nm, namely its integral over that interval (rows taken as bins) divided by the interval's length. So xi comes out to 2.419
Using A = 270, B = 260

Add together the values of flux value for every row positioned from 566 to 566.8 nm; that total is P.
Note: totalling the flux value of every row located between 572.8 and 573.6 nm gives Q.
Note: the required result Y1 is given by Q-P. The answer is 65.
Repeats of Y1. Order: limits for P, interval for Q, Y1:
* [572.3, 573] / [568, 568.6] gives -283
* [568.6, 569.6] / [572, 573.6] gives 645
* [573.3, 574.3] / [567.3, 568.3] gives -81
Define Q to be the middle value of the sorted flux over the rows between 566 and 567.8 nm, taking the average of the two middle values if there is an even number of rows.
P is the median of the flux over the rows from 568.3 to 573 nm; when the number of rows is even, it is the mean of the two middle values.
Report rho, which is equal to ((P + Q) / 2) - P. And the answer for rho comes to 4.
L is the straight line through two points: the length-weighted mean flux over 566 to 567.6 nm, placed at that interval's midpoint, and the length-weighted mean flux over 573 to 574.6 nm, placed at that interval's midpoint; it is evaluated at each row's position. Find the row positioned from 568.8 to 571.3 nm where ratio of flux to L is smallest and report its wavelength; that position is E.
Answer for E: 570.95 nm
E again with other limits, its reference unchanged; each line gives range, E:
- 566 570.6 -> 568.20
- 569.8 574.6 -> 570.95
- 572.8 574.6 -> 574.45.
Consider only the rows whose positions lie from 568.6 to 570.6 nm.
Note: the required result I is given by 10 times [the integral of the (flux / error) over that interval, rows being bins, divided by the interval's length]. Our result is 192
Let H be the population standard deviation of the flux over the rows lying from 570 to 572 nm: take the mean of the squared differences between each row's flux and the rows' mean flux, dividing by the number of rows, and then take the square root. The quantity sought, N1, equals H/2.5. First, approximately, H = 8.0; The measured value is 3.2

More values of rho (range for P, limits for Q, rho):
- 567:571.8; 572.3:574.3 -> 6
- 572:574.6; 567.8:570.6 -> -6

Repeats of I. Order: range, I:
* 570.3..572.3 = 196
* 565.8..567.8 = 210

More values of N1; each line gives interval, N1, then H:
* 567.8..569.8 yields 4.6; 11.5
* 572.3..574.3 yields 9.4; 23.6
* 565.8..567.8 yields 3.4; 8.4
